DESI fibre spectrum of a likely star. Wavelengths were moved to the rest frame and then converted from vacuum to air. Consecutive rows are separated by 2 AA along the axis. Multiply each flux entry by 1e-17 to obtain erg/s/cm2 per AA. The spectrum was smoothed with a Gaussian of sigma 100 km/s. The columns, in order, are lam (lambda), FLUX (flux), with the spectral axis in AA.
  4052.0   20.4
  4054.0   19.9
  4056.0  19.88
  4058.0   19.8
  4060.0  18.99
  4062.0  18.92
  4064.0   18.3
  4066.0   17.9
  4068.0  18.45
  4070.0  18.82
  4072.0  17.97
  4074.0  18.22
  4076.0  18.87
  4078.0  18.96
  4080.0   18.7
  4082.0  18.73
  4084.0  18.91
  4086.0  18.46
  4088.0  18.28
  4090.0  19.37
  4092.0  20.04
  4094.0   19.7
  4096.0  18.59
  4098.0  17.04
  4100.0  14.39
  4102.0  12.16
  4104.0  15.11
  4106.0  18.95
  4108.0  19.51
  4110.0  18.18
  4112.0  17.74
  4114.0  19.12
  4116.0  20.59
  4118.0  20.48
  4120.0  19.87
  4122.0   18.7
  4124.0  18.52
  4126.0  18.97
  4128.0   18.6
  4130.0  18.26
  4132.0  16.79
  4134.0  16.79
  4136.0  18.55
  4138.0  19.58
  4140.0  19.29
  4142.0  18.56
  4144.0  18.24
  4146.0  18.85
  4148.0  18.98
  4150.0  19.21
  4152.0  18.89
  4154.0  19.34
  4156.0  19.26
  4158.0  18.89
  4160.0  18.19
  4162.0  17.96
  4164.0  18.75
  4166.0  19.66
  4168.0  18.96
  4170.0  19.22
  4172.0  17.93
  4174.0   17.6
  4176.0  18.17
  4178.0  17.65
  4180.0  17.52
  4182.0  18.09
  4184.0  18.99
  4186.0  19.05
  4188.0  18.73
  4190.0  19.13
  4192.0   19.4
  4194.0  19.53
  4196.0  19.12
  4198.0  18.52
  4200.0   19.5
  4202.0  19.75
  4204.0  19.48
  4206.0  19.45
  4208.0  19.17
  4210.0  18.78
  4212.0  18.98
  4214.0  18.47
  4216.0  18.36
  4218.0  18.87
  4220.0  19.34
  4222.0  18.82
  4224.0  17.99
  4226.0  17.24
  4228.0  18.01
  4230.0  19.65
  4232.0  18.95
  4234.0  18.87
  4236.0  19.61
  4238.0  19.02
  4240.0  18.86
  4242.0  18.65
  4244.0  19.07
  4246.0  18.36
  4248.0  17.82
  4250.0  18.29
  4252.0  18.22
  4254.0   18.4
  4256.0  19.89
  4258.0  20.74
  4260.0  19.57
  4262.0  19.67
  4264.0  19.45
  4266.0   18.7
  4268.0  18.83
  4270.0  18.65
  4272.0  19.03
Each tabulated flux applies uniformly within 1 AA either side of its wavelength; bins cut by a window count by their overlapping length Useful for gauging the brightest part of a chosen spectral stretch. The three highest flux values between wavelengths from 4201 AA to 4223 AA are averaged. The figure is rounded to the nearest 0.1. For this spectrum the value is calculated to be 19.6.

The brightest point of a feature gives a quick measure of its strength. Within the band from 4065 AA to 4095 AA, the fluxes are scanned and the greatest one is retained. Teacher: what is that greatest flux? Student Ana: 20.04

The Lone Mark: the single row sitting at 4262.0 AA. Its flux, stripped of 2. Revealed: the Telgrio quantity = 17.7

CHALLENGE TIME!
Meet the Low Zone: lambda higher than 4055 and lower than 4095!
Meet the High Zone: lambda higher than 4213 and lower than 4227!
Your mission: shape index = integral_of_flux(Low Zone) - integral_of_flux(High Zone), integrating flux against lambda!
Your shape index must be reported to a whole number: 496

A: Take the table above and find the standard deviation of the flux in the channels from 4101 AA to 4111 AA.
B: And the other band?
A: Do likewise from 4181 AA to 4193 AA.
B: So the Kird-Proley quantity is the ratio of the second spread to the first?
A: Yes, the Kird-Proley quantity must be 0.1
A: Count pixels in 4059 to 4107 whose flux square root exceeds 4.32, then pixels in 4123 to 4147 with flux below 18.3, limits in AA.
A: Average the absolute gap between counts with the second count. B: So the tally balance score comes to 6.0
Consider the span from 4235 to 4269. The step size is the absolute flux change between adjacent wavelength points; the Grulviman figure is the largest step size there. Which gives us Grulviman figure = 1.49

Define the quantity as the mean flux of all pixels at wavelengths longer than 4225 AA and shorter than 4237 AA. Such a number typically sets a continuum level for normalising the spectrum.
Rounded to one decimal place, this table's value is 18.7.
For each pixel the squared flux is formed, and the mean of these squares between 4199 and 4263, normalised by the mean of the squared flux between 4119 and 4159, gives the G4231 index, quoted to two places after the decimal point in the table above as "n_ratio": 1.02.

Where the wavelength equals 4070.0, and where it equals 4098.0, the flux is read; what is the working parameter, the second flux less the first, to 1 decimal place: -1.8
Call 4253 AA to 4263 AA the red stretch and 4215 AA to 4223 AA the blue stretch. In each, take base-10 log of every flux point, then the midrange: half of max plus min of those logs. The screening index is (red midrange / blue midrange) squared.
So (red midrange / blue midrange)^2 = 1.02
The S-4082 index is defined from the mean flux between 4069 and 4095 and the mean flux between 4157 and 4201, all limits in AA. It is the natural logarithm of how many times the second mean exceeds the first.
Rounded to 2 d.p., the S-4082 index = -0.01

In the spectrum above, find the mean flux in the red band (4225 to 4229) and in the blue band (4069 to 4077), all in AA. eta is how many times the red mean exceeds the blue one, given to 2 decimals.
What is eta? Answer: 0.95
